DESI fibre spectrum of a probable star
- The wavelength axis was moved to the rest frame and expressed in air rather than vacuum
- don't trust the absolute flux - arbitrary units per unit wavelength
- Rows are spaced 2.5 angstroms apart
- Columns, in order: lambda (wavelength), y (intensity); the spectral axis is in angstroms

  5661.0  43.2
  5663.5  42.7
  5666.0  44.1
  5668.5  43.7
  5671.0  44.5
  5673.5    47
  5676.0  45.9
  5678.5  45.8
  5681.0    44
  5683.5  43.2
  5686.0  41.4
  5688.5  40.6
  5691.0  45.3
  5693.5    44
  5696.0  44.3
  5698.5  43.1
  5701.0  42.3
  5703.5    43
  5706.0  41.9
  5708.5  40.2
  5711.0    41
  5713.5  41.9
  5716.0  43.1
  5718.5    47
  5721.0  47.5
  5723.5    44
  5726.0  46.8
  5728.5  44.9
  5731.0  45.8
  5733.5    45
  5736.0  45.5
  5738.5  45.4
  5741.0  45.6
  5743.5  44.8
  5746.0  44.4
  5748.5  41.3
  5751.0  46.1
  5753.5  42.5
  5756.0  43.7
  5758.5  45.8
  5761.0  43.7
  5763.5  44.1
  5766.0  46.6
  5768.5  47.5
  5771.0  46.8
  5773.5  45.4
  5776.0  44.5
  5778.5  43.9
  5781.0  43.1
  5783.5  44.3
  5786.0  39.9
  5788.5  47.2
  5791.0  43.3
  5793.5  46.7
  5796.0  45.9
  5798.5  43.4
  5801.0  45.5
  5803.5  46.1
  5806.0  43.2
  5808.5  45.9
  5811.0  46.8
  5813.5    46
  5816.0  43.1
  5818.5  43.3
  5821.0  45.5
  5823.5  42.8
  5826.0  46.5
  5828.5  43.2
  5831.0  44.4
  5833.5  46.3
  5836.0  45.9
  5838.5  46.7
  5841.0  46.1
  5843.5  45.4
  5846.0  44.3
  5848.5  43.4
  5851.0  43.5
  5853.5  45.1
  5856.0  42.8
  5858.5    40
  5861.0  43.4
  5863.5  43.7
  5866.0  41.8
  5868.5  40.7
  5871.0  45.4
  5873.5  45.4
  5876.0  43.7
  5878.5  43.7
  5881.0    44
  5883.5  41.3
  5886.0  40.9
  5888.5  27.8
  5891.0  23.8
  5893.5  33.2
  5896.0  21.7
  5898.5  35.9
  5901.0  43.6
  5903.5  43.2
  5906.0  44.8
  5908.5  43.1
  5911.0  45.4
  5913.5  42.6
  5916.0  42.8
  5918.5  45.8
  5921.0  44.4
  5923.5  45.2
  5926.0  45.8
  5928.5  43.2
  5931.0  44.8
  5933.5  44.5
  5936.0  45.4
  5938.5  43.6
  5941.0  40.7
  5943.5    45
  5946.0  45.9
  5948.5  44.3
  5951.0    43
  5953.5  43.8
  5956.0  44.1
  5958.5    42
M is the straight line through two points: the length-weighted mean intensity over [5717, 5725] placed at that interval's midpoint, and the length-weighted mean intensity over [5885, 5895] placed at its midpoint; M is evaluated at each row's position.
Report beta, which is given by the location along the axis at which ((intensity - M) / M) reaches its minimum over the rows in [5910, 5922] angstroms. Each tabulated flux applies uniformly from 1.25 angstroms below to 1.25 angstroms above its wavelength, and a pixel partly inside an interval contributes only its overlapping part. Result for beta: 5913.5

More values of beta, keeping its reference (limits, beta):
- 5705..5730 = 5708.5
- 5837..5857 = 5848.5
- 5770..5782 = 5781.0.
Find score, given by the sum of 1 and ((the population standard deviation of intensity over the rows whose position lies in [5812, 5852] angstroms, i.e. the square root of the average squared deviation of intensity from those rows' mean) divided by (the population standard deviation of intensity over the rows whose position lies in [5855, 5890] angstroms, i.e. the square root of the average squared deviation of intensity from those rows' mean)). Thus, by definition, 1.3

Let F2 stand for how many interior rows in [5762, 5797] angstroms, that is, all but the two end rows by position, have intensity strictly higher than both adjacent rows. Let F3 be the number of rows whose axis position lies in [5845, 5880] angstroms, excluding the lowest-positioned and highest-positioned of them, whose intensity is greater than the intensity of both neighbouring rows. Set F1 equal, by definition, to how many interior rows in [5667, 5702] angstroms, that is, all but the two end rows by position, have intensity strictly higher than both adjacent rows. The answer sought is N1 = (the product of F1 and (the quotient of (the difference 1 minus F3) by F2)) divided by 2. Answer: -0.4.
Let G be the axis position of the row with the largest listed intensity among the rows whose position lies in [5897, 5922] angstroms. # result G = 5918.5 angstroms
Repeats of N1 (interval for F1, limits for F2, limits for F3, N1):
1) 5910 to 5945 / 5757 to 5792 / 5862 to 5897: -0.7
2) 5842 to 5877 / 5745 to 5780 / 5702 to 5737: -0.7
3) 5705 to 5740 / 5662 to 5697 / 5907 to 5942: -2.7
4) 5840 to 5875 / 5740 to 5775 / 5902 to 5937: -1.3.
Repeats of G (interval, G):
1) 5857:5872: 5871.0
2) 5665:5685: 5673.5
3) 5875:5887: 5881.0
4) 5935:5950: 5946.0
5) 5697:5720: 5718.5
